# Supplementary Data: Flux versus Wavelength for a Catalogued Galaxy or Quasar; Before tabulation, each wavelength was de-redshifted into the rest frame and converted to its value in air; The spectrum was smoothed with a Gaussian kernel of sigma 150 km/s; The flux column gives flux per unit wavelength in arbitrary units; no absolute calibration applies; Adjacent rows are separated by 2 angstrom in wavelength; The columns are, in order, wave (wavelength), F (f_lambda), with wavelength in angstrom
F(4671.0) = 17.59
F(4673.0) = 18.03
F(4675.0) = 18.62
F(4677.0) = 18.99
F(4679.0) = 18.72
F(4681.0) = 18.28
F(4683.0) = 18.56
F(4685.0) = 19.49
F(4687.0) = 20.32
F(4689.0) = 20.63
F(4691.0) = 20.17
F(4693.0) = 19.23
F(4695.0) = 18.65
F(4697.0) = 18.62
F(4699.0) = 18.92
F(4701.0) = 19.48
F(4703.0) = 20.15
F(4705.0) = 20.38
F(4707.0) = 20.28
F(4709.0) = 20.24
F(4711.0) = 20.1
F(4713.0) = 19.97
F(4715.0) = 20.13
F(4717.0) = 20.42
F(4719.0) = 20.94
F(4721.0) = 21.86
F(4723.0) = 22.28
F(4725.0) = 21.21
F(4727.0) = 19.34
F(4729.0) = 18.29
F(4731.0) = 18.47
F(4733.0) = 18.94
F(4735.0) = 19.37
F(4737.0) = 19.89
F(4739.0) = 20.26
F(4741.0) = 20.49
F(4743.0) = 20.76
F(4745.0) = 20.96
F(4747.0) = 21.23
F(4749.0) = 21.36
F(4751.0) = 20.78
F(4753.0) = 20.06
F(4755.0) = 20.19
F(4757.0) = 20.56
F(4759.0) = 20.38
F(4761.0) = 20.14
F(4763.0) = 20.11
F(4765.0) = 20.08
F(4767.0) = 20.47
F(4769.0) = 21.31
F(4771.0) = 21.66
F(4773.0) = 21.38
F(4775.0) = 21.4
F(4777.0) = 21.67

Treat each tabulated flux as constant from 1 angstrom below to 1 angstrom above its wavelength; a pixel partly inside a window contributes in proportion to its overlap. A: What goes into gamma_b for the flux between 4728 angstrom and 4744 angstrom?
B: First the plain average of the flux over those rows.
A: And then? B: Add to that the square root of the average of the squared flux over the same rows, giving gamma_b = 39.1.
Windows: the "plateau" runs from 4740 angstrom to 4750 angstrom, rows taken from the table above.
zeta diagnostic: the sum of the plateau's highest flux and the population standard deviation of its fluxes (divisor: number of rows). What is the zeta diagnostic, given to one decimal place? 21.7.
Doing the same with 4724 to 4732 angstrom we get 22.4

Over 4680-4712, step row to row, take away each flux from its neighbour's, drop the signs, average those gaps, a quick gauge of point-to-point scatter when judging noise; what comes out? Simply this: 0.43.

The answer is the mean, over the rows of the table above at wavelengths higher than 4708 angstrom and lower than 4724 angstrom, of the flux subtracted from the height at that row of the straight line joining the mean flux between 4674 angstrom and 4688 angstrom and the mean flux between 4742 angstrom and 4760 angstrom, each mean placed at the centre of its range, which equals -0.90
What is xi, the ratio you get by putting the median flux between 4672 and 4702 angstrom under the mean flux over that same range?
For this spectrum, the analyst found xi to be 1.010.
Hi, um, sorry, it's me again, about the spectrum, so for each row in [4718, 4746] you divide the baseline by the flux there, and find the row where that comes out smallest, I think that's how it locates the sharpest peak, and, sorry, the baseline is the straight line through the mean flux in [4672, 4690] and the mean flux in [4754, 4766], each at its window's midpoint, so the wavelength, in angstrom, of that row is 4723.0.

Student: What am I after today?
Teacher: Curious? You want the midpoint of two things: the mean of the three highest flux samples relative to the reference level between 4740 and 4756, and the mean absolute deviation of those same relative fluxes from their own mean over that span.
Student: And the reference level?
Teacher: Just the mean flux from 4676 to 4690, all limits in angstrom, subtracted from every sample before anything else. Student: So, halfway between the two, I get 1.13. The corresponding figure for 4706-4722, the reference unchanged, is 1.12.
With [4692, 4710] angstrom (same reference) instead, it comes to 0.82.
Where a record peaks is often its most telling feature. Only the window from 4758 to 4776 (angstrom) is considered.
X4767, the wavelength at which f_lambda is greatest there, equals 4771.0 angstrom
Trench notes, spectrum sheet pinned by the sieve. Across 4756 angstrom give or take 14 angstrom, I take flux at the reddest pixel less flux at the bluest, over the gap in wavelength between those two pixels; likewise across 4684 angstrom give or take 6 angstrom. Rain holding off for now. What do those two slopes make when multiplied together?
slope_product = 0.0040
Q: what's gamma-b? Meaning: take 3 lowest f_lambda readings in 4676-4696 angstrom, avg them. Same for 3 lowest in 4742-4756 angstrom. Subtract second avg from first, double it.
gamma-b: -3.7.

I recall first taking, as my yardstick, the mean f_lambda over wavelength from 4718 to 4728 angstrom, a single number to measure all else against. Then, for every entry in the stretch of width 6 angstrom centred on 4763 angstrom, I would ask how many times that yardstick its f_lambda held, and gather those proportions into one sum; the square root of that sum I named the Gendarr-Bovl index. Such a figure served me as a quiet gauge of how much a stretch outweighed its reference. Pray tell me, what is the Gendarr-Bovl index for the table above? 1.69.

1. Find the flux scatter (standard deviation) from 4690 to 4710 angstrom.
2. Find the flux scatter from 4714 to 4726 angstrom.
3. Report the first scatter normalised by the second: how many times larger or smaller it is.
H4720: 0.9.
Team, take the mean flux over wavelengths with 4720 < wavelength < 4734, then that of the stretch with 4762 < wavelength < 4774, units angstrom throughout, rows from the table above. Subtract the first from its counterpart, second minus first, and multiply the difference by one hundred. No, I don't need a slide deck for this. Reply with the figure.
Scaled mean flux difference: 78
